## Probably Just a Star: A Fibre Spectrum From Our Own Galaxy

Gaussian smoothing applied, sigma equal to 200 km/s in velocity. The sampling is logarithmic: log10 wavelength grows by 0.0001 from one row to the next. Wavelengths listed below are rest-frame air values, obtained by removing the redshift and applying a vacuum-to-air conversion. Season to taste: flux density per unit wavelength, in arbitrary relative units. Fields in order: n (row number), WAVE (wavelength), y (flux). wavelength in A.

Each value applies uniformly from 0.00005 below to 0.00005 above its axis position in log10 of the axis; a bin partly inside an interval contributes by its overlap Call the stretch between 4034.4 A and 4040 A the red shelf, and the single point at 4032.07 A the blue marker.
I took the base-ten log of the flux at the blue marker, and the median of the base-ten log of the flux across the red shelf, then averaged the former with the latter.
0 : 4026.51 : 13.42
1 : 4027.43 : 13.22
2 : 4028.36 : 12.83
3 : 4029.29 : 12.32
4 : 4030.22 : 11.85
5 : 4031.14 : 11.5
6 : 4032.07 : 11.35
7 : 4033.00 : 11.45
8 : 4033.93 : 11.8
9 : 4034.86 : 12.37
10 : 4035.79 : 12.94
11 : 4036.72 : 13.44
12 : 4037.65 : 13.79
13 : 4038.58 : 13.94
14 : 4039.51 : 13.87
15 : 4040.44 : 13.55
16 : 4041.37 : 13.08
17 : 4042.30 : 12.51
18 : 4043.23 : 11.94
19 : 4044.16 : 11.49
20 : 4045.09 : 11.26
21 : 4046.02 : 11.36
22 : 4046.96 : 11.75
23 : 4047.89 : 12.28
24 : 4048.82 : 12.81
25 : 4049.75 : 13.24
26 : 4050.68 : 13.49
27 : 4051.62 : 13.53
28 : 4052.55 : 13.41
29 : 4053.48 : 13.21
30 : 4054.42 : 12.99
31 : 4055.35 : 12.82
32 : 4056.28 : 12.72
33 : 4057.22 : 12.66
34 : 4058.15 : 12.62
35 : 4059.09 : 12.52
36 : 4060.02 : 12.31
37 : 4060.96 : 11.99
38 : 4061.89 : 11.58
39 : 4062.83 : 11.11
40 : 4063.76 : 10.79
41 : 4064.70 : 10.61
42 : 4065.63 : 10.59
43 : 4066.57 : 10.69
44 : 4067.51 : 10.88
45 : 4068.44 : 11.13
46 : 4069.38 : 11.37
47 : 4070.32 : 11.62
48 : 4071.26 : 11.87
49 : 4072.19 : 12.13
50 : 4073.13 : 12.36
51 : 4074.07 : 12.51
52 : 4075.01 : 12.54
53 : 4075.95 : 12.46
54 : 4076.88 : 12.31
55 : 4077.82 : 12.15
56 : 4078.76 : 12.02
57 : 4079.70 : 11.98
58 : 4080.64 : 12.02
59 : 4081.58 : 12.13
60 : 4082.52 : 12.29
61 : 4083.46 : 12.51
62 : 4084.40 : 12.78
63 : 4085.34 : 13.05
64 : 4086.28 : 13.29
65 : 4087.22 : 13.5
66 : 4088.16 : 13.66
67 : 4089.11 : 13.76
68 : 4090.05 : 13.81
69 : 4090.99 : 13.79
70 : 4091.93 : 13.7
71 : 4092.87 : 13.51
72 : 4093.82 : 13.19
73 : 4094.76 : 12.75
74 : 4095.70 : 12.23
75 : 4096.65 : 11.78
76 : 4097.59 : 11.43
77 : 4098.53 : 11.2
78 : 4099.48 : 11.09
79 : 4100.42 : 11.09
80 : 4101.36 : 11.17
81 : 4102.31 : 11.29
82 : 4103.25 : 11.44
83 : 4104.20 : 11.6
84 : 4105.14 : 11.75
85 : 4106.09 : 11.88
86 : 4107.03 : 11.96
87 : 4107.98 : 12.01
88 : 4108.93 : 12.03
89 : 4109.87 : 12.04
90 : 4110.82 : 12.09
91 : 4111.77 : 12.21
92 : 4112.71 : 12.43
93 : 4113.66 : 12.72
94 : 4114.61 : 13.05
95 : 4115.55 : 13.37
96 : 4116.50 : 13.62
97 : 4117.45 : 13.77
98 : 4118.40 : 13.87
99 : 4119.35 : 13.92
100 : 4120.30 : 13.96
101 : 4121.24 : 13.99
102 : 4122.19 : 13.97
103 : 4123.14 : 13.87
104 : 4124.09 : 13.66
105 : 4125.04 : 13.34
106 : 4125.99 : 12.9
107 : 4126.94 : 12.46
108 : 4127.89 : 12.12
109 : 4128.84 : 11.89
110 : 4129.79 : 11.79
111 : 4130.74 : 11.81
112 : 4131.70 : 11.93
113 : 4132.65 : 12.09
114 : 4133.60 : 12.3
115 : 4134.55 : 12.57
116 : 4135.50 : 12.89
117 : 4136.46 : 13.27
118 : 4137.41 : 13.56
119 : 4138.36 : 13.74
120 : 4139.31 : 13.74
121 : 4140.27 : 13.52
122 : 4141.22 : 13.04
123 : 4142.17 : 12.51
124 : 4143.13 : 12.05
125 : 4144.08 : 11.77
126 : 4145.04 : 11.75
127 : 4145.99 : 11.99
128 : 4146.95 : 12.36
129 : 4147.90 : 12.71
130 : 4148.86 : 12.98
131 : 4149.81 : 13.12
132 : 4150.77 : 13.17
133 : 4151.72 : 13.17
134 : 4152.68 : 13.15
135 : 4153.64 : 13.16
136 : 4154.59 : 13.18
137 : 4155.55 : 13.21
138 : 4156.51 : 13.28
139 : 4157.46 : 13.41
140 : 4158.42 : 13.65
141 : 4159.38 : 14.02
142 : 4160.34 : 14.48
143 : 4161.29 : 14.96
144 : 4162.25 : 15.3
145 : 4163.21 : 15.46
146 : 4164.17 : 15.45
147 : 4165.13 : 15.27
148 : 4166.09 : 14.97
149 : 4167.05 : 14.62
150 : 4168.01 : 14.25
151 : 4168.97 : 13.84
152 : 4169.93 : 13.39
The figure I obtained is 1.09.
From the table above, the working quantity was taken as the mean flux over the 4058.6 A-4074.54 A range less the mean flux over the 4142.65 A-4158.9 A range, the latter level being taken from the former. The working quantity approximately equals -1.3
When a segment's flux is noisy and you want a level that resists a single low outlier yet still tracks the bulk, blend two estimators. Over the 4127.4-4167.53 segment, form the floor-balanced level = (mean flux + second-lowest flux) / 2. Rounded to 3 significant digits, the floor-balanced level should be 12.5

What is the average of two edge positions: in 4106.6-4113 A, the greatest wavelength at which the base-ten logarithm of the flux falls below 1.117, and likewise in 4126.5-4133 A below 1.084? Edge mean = 4122.7 A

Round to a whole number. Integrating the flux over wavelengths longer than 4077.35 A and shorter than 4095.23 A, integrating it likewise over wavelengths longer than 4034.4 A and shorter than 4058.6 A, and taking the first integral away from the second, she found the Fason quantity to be 79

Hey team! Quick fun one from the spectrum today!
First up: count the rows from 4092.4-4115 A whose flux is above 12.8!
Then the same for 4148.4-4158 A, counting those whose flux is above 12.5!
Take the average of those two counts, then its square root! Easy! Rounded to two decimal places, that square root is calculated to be 2.55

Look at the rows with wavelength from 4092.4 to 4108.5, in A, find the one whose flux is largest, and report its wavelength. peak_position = 4092.87 A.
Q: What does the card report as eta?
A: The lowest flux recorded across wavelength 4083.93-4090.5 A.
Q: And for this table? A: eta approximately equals 12.78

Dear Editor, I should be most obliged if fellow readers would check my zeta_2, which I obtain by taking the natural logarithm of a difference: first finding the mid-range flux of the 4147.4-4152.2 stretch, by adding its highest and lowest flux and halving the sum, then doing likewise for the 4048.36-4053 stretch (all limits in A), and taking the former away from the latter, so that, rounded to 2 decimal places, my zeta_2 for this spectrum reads -1.47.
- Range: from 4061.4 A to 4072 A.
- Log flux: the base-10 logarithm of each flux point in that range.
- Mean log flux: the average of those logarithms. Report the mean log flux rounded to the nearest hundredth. 1.05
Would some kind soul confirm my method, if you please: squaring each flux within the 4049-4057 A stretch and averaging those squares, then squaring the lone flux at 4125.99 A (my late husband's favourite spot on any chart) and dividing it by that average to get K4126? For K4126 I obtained 0.96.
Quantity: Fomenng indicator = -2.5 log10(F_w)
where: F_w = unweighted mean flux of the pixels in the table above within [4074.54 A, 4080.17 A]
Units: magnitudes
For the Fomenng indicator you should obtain -2.72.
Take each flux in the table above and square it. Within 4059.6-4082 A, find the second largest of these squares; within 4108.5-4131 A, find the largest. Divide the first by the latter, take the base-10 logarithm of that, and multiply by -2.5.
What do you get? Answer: 0.24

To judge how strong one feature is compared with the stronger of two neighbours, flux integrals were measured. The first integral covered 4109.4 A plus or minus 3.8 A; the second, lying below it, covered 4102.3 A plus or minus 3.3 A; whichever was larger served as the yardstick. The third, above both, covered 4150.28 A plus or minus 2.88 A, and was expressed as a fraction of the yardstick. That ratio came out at 0.8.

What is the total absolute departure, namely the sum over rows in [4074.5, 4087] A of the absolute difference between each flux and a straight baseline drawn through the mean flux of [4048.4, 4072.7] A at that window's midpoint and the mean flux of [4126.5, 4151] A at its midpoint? 4.2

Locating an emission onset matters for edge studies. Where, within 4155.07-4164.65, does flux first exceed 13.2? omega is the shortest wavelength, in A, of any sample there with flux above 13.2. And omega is 4155.55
